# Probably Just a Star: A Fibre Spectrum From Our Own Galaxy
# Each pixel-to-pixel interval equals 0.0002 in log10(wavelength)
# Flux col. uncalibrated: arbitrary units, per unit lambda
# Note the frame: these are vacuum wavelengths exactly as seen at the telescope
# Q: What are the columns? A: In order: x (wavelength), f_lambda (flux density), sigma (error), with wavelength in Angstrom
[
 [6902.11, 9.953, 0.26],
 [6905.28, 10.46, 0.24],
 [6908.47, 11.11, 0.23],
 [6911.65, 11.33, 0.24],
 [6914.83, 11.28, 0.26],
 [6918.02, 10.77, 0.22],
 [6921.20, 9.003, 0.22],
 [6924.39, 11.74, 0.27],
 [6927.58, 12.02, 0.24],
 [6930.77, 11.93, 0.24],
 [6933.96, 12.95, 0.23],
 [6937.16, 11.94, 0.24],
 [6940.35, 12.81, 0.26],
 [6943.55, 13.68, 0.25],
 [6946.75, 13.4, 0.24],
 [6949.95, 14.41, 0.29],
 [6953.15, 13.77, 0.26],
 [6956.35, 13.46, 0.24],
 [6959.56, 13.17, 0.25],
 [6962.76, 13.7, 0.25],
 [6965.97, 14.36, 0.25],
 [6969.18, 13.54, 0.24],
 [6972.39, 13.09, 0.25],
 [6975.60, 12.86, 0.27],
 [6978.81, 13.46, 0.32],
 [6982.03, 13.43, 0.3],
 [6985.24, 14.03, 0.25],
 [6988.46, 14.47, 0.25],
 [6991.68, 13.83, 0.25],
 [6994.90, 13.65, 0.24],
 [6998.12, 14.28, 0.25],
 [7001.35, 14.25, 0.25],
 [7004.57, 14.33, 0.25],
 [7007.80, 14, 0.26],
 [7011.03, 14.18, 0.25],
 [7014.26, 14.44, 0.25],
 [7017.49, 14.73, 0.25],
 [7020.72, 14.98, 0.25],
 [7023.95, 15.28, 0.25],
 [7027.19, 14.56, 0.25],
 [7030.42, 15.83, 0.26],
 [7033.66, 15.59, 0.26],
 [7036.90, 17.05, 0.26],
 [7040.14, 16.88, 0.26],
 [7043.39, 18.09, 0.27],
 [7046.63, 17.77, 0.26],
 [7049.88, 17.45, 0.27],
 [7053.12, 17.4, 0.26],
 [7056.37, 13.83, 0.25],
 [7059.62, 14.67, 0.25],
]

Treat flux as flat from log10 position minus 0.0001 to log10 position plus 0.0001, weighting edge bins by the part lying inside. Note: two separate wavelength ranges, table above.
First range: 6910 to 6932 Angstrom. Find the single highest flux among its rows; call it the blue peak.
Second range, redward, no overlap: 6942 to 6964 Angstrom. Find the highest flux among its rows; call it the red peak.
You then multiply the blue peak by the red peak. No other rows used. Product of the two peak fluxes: 173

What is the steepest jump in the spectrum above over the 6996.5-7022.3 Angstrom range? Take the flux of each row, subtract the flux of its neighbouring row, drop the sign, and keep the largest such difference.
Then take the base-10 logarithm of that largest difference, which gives -0.5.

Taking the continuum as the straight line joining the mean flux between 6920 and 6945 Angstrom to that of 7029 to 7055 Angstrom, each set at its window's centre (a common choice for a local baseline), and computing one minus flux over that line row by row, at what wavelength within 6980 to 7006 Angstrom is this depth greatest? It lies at 6994.90 Angstrom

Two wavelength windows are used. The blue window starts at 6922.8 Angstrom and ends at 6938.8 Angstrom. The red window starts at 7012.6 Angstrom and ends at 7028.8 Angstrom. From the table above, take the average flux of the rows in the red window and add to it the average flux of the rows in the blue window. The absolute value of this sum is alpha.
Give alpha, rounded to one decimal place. 26.9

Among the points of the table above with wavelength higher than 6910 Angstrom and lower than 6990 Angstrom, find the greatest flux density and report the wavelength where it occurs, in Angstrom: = 6988.46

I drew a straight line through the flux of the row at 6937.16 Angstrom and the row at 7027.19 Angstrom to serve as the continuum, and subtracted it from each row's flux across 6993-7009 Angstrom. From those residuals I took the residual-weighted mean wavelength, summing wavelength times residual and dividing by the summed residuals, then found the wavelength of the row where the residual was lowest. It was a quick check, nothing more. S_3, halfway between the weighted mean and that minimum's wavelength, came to 7004.4 Angstrom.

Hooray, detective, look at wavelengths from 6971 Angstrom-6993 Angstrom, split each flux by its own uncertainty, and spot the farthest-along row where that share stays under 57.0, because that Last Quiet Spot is 6991.68 Angstrom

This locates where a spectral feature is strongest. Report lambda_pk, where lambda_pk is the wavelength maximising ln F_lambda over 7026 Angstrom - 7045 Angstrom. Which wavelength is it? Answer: 7043.39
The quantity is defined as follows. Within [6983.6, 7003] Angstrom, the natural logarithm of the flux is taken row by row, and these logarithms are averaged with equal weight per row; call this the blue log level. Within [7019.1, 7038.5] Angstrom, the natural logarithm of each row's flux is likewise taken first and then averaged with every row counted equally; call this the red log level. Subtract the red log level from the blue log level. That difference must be -0.10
